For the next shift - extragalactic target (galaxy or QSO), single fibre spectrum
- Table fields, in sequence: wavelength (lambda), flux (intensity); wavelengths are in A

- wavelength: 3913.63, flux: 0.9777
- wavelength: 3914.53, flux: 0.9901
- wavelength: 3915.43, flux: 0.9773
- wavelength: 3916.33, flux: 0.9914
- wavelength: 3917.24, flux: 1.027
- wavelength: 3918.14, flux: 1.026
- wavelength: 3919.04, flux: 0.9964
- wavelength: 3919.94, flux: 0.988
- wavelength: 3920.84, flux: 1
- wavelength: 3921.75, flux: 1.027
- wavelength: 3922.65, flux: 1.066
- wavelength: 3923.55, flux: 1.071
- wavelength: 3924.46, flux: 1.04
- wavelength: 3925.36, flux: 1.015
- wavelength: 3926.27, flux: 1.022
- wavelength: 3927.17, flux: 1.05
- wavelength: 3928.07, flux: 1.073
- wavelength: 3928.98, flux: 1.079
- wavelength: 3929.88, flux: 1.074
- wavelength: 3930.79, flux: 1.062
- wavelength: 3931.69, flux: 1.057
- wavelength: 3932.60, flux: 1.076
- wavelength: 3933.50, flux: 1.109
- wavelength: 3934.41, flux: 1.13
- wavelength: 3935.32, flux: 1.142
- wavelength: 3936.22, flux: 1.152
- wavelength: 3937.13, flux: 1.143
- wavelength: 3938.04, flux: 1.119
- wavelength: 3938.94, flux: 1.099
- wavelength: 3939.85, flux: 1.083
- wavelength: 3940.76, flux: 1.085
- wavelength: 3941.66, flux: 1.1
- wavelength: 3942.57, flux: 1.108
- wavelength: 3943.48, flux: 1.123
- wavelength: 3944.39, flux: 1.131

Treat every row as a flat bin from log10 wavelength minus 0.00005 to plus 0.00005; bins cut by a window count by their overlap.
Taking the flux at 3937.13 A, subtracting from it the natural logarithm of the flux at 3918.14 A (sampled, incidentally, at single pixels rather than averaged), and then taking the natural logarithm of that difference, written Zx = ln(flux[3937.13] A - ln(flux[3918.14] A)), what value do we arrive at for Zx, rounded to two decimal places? 0.11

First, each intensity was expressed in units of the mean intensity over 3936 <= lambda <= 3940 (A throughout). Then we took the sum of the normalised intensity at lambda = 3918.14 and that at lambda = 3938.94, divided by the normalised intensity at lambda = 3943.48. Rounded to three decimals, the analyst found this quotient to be 1.892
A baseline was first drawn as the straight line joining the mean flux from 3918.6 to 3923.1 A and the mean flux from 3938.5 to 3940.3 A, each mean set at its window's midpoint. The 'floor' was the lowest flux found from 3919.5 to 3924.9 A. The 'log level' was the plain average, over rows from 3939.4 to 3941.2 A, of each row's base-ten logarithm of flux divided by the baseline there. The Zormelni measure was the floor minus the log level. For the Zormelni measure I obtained 0.99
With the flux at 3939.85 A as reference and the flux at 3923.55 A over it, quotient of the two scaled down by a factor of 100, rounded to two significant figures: 0.0099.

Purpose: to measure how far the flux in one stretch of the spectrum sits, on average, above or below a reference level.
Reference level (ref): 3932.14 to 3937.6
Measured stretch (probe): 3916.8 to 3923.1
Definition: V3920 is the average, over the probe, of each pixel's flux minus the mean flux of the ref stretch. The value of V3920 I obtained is -0.11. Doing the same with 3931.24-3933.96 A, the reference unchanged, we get -0.04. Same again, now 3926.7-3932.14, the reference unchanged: -0.06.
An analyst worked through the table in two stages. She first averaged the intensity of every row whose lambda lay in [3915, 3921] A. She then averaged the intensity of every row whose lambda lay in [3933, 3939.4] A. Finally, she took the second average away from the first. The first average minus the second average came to -0.13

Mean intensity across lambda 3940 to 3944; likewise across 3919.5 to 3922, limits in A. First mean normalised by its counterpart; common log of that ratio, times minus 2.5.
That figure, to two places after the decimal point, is -0.10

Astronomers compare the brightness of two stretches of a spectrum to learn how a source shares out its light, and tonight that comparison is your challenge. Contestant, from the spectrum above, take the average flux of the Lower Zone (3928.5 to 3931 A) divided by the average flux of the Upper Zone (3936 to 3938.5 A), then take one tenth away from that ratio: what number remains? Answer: 0.842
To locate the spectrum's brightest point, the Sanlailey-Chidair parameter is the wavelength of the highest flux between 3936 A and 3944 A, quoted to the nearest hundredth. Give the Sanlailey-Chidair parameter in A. 3936.22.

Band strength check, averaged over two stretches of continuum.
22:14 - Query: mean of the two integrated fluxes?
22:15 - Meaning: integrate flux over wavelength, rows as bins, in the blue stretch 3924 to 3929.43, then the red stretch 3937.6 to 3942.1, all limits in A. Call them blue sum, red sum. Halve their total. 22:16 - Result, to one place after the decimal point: 5.3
